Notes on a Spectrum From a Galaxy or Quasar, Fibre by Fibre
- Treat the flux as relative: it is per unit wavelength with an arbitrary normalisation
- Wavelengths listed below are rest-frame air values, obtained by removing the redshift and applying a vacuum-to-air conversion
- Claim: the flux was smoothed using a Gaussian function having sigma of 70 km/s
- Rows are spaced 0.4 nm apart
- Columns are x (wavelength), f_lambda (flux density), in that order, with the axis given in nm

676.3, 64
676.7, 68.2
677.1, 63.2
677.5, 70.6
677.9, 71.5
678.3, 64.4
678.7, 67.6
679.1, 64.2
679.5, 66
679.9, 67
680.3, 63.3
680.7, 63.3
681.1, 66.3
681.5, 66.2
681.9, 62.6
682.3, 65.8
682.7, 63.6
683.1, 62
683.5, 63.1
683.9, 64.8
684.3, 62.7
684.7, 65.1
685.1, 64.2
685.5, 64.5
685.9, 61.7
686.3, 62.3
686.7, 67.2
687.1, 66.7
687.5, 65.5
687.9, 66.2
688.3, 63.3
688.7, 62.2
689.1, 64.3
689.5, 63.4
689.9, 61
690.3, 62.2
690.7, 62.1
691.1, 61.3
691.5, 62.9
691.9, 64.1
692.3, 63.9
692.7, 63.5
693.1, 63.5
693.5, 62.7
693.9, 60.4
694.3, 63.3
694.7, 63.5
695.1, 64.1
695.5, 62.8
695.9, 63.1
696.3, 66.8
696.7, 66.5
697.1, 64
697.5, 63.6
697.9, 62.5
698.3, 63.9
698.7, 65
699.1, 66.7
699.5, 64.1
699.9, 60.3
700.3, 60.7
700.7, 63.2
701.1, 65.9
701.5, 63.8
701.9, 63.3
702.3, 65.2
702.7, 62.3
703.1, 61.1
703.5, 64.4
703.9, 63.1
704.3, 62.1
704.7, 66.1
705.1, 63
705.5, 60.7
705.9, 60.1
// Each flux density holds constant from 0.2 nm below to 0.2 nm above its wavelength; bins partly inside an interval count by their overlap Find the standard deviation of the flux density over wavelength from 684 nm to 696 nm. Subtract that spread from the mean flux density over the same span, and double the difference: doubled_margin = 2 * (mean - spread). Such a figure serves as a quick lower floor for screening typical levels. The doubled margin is 124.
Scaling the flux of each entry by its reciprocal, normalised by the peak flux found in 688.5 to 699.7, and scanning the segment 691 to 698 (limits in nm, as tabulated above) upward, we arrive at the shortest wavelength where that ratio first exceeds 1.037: 691.1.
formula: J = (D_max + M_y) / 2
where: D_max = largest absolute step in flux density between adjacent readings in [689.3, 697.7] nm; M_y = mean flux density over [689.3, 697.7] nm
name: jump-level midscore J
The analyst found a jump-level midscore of 33.5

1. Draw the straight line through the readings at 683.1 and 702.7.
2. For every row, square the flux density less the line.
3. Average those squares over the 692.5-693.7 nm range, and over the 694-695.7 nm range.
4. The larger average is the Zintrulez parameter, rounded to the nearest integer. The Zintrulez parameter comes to 2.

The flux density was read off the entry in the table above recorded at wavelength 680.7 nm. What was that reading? 63.3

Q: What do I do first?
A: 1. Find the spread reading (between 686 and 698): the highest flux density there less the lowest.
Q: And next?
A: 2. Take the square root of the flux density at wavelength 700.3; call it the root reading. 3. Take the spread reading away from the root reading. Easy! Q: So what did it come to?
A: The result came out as 1.0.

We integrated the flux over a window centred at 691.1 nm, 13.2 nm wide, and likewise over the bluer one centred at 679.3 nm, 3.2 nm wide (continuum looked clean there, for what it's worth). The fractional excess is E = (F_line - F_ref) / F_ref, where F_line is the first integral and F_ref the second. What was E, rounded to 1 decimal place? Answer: 3.0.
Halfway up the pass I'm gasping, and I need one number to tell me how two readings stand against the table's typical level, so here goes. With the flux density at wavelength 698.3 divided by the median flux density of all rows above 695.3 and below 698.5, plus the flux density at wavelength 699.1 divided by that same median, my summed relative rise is 2.05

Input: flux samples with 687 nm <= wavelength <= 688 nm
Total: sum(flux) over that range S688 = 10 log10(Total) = 22.98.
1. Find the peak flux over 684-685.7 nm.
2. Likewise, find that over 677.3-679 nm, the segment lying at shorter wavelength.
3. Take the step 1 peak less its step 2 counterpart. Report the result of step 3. -6.4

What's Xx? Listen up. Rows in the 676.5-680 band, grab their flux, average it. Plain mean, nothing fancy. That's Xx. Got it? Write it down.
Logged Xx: 67.0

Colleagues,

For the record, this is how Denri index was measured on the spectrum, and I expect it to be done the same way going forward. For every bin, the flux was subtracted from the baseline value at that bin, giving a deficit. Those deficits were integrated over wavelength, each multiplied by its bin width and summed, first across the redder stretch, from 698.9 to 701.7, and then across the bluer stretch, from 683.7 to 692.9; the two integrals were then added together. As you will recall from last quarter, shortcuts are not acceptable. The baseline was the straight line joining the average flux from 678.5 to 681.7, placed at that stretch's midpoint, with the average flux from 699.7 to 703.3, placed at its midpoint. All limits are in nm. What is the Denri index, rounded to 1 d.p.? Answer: 5.8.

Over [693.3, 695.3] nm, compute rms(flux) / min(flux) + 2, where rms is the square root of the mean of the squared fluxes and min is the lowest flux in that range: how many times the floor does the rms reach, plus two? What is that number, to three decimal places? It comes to 3.040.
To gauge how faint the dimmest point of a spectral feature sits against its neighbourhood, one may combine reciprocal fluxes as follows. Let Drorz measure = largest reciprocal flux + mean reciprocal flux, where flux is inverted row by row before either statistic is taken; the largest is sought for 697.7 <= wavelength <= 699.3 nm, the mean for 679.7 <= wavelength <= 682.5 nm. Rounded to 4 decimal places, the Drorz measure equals 0.0314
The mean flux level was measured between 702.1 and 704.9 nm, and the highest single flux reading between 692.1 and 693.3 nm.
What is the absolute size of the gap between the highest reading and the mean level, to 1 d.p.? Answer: 0.4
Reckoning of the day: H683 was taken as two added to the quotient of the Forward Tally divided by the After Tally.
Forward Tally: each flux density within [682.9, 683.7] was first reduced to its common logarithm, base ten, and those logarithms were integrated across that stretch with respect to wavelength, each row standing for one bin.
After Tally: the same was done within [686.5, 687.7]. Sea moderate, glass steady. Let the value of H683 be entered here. 2.7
